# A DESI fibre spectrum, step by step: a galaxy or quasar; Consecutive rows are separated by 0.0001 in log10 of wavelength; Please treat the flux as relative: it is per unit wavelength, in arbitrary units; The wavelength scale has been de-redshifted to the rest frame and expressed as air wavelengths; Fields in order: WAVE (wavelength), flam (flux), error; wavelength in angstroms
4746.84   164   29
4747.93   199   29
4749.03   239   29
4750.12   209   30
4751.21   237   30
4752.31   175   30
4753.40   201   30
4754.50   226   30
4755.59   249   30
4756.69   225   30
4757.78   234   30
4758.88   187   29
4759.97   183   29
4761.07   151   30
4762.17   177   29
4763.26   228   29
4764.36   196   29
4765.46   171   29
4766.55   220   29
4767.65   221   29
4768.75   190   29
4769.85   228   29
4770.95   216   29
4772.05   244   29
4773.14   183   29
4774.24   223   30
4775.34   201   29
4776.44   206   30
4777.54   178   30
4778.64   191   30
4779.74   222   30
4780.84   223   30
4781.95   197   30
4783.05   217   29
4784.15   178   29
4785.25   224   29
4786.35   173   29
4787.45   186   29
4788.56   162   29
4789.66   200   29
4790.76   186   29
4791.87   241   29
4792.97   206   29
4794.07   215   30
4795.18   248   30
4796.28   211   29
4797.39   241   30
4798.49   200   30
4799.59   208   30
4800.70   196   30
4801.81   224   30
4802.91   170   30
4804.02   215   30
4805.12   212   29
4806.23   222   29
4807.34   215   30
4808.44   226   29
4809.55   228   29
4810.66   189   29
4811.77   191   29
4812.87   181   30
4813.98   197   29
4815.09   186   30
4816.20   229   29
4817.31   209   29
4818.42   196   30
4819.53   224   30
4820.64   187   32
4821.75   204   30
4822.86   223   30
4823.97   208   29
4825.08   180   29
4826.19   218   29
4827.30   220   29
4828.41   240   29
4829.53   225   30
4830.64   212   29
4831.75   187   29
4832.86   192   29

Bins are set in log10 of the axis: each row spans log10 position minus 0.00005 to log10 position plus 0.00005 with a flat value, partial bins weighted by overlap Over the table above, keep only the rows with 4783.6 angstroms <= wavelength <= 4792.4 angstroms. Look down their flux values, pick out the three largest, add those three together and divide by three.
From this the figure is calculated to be 222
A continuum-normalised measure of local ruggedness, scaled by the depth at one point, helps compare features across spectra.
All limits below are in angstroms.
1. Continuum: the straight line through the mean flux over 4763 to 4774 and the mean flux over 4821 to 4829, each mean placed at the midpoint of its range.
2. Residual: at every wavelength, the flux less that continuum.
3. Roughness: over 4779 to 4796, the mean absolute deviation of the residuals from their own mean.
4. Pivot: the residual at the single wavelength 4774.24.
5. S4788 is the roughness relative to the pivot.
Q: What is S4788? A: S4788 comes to 1.6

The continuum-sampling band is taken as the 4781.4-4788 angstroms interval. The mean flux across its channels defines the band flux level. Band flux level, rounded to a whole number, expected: 196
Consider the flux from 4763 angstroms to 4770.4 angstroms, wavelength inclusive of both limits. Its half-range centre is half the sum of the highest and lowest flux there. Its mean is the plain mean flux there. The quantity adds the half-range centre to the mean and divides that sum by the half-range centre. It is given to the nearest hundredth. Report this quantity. 2.04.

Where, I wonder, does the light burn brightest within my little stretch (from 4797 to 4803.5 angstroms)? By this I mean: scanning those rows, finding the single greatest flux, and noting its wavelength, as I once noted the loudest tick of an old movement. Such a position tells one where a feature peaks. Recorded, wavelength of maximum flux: 4797.39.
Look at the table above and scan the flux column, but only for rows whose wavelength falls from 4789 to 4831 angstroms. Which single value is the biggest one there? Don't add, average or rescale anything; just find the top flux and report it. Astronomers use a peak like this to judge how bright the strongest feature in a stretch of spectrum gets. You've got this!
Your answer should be 248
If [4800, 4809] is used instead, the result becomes 226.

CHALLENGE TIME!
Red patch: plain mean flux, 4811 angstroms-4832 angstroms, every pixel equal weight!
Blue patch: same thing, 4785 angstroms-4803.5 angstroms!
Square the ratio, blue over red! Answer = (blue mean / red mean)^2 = 0.99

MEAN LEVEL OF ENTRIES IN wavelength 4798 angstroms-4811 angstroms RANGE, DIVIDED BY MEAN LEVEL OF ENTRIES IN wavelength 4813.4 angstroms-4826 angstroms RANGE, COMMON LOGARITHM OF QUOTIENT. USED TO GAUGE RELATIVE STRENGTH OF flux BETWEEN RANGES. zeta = 0.010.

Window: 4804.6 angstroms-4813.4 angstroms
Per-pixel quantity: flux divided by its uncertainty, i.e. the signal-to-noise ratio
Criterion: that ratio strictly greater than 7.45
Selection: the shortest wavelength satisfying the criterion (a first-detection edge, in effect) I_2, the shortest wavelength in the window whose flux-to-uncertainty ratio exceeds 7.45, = 4806.23 angstroms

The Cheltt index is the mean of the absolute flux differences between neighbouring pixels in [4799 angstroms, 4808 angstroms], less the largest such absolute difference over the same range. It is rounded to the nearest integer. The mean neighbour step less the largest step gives -31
